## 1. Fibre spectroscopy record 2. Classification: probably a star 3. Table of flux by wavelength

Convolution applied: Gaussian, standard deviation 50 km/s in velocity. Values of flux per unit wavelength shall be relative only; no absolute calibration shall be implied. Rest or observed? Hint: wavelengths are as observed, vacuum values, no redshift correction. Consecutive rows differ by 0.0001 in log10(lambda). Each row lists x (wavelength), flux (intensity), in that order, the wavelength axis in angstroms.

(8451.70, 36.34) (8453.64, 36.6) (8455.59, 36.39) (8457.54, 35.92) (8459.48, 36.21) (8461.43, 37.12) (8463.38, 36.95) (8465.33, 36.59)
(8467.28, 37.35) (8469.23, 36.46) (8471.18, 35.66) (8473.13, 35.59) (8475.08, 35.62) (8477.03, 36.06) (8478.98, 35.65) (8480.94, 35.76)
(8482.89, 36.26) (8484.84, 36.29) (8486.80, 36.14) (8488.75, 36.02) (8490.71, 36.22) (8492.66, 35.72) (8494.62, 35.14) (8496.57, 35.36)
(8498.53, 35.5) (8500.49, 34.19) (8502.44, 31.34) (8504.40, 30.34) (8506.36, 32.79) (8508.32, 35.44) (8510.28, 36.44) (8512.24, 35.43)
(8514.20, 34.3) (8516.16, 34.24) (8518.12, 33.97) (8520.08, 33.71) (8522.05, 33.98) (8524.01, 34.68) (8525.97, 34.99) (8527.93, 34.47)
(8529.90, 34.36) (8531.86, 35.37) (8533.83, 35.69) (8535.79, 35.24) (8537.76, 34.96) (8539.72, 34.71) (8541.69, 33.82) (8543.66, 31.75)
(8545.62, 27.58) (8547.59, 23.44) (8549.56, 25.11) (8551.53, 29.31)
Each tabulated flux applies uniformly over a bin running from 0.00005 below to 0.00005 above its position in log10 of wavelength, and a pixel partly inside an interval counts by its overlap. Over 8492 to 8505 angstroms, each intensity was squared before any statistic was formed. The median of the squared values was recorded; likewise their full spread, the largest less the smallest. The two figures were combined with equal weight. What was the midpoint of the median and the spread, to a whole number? 795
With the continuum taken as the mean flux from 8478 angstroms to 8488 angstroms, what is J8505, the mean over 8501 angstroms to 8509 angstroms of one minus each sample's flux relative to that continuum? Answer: 0.10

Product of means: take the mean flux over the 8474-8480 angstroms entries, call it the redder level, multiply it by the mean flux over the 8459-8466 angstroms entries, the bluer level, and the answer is 1314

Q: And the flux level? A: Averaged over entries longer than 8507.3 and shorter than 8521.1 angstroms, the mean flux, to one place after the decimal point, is 34.8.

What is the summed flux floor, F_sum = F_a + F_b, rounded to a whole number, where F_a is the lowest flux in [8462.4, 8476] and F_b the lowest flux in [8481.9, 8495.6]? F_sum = 71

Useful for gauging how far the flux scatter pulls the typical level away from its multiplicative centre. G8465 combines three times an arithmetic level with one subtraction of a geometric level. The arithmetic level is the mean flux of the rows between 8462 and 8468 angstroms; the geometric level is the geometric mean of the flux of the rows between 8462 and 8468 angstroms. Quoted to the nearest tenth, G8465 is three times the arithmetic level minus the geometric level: 73.9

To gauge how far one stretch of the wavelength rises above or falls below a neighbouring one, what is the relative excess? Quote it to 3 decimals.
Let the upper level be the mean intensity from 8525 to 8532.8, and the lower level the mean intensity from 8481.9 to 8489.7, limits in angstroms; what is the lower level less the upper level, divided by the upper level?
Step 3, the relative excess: 0.040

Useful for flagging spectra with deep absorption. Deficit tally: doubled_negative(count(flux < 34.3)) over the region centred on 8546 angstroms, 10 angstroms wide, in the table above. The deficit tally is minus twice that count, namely -10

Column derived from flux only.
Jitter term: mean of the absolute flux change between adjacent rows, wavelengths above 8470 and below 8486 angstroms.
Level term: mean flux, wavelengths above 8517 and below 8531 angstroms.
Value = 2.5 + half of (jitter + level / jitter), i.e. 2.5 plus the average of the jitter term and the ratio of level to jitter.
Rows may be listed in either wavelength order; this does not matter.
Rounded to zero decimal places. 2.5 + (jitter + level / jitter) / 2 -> 78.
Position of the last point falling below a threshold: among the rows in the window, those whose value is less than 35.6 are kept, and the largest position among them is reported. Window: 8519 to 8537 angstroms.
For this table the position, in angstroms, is 8535.79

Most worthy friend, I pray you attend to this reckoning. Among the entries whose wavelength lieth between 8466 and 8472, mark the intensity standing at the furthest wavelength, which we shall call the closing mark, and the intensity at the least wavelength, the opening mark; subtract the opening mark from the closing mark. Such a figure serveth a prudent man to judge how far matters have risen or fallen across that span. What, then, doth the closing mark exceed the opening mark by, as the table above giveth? -1.7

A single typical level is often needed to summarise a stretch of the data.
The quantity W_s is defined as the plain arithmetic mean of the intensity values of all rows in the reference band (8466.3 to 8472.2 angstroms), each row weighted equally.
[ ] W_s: 36.5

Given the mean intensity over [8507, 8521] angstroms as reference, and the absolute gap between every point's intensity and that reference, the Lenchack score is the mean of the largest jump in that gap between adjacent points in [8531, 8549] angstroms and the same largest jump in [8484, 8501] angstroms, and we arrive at 2.4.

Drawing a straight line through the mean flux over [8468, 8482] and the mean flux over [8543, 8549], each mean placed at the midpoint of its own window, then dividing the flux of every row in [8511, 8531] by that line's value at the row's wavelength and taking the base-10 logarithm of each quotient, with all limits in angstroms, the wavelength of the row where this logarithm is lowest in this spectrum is 8514.20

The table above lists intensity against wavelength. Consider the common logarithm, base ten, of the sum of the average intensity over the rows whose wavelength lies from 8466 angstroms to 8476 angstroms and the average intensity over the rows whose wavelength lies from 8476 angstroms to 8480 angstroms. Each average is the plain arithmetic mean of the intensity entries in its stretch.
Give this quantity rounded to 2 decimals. 1.86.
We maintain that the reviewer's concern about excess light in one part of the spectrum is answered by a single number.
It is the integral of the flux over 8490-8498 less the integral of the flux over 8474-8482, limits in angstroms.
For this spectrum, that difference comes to -1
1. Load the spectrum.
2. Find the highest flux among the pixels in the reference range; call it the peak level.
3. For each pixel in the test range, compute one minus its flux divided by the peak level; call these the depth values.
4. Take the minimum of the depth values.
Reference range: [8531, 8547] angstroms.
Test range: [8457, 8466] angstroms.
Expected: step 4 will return -0.040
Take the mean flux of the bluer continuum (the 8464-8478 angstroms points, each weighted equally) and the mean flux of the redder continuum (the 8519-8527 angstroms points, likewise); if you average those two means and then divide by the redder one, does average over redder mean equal 1.03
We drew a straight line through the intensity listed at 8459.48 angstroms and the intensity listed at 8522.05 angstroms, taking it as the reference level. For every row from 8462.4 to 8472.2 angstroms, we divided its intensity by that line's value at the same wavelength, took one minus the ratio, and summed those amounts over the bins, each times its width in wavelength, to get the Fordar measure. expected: -0.18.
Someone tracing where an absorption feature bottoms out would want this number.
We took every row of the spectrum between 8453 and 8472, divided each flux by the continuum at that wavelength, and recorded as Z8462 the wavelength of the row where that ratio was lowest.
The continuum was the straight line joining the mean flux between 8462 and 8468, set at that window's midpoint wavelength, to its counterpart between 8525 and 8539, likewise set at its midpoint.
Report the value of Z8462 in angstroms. 8457.54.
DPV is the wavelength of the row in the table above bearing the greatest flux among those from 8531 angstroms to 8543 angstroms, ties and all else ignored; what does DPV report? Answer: 8533.83 angstroms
